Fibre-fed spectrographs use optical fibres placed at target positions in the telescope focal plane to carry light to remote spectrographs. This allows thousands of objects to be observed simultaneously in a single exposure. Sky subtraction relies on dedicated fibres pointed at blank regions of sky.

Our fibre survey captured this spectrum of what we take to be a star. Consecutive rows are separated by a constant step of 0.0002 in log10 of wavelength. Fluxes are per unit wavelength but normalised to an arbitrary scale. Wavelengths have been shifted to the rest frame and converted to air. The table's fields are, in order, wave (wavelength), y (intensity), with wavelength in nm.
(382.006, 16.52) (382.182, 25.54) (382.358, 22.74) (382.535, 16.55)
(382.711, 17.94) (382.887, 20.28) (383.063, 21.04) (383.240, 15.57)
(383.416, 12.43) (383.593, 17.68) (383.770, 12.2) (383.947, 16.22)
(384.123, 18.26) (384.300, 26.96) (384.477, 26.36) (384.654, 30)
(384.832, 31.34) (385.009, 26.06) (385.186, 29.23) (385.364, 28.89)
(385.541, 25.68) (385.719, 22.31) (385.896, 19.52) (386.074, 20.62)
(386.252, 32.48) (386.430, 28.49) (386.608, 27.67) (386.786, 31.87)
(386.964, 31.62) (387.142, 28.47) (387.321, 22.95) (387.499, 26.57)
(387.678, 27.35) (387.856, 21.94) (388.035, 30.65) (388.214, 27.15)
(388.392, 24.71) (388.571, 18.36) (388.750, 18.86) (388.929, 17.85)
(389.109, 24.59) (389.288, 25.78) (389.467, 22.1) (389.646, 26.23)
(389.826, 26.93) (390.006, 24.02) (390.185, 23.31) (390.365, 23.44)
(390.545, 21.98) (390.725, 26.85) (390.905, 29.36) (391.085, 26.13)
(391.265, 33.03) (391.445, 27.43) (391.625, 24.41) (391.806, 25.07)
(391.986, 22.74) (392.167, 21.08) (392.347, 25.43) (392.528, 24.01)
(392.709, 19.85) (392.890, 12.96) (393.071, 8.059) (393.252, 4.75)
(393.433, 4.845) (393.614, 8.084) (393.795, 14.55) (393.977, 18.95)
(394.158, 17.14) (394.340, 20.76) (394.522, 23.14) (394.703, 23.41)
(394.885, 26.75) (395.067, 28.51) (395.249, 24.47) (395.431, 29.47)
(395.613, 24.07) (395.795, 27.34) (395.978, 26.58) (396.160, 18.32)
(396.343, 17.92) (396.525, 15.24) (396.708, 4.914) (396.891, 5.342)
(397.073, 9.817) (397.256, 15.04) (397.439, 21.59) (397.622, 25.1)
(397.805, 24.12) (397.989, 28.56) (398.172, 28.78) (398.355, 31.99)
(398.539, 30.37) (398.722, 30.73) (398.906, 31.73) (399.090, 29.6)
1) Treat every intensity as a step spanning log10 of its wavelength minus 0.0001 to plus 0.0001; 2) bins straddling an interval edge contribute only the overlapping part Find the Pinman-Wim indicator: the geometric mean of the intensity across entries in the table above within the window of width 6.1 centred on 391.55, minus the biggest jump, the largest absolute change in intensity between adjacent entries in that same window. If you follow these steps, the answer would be 12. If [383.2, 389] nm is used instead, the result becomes 11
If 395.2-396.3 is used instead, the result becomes 17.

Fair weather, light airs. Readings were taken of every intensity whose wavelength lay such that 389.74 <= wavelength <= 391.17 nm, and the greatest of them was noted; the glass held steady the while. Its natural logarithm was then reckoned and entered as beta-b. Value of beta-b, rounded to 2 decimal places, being 3.38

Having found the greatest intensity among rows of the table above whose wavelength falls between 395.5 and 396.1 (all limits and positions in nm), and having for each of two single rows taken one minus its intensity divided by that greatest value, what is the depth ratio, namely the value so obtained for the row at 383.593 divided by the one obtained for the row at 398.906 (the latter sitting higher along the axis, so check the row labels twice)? -2.2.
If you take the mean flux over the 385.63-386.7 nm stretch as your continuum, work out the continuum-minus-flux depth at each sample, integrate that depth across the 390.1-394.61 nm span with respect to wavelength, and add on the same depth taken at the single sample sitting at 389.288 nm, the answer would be 22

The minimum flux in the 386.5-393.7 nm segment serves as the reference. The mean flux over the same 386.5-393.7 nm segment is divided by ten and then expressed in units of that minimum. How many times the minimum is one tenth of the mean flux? 0.48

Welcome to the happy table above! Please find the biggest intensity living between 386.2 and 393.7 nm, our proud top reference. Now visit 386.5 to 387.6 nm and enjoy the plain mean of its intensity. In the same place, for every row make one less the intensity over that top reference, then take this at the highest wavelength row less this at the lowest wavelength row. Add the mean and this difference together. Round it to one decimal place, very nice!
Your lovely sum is 28.2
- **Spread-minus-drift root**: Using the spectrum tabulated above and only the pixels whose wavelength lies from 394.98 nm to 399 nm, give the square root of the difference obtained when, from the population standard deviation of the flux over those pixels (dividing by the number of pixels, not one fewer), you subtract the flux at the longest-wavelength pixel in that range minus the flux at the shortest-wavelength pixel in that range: 2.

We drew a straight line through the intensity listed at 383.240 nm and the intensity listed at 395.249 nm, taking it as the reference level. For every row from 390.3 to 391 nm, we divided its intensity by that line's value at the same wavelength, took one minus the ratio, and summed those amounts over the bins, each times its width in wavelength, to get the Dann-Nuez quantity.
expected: -0.15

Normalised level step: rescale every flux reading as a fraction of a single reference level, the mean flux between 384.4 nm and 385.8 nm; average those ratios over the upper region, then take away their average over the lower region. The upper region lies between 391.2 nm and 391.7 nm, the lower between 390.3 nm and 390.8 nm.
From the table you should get 0.15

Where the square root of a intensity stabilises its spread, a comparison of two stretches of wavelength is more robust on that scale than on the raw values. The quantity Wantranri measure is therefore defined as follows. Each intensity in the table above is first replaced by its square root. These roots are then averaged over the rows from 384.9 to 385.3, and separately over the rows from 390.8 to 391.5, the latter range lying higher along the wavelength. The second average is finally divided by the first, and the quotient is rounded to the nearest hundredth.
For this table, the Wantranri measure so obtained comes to 1.02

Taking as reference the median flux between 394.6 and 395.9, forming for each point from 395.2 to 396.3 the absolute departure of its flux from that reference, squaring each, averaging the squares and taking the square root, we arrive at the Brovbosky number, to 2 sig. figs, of 3.9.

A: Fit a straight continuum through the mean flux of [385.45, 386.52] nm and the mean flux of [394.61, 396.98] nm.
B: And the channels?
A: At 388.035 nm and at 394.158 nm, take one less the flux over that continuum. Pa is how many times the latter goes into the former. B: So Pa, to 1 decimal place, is -1.3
